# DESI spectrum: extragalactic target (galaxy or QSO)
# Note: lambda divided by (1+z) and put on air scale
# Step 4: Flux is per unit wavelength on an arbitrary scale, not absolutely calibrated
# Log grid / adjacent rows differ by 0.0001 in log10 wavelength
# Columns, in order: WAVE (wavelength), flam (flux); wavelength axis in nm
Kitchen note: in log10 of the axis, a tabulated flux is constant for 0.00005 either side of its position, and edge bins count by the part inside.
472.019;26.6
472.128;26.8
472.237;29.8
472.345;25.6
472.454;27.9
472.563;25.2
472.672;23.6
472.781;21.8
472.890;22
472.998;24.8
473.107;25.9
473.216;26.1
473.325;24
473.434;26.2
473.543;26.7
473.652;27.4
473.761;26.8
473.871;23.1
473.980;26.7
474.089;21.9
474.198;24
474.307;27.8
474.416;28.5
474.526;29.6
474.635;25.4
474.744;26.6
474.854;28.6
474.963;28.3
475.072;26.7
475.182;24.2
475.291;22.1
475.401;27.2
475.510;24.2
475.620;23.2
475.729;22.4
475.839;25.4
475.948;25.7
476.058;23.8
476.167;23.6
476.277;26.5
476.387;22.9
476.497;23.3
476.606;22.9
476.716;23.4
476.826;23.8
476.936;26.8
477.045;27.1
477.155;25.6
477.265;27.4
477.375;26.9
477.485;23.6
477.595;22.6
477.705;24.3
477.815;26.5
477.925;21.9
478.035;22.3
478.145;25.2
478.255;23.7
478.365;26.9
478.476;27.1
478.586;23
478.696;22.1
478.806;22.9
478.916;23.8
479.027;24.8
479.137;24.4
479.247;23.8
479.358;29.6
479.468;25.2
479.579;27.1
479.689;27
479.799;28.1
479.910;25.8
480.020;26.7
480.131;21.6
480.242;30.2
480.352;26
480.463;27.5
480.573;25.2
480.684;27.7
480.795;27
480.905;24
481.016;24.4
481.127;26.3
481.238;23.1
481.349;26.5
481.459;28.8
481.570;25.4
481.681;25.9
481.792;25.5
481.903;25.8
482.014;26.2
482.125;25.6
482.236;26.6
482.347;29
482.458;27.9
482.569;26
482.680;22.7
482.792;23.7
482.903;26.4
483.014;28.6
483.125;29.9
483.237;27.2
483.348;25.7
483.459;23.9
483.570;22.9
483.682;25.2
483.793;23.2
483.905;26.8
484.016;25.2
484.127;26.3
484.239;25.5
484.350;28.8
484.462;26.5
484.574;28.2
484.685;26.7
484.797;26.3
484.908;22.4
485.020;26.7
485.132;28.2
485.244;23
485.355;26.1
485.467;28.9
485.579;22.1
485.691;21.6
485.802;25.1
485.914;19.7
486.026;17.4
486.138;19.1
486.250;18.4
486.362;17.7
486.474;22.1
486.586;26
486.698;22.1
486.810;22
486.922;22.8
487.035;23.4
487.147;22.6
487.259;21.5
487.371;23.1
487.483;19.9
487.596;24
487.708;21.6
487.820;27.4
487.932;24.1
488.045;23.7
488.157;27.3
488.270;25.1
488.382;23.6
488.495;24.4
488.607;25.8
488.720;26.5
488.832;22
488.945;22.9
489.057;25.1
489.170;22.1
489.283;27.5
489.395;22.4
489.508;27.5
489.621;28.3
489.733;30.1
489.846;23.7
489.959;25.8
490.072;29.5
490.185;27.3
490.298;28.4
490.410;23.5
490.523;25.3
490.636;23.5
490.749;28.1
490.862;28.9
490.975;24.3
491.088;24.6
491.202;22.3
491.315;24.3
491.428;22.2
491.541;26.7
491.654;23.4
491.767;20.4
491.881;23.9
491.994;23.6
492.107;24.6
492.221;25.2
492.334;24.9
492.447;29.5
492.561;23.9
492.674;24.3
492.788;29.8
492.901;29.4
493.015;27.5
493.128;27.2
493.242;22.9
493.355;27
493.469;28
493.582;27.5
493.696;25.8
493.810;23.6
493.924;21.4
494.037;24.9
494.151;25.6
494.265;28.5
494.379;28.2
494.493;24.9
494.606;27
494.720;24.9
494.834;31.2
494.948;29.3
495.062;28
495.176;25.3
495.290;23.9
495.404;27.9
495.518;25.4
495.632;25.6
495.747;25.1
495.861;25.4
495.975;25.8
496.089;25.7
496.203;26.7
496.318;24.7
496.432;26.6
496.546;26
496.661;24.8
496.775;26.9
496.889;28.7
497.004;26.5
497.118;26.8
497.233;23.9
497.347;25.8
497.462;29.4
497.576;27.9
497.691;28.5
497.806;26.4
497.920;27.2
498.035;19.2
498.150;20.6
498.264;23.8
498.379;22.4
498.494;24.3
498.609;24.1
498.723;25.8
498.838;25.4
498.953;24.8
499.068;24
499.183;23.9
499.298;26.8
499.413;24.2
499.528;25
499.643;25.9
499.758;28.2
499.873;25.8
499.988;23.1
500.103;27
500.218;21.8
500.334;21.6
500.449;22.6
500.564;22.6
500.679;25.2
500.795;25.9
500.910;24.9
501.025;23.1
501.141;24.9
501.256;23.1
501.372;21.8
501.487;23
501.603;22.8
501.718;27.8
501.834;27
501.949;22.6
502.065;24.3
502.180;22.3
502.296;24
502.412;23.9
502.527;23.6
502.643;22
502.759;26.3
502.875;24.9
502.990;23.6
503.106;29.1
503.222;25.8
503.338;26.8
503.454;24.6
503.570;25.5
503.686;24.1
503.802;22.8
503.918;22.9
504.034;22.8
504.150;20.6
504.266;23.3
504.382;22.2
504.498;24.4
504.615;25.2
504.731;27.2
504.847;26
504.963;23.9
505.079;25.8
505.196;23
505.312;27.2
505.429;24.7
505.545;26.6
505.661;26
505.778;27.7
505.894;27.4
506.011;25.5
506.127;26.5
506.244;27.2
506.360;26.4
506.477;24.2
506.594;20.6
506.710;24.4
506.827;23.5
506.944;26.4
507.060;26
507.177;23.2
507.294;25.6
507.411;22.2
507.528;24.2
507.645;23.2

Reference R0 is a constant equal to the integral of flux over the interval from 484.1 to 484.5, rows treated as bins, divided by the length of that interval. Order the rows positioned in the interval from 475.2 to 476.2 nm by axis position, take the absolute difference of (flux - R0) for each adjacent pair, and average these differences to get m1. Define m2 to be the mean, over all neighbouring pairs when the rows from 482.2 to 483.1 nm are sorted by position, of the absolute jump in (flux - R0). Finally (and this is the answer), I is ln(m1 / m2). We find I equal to -0.1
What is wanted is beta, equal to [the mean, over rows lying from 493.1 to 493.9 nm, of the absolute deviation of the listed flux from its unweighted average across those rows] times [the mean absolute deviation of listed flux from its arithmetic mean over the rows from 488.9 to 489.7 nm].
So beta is 3.70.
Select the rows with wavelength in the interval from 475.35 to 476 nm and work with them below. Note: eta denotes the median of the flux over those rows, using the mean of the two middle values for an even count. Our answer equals 24.8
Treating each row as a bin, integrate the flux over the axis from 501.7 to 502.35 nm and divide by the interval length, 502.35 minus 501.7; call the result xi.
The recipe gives 24.5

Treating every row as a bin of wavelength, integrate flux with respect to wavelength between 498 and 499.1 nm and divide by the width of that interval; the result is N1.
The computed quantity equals 23.5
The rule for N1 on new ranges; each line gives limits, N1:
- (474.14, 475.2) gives 27.0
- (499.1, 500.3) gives 25.1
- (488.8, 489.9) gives 25.2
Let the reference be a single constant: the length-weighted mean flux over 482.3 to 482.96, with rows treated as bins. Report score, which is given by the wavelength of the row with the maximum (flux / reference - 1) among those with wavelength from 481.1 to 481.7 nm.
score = 481.459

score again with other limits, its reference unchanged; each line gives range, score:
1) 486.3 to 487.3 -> 486.586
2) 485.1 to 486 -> 485.467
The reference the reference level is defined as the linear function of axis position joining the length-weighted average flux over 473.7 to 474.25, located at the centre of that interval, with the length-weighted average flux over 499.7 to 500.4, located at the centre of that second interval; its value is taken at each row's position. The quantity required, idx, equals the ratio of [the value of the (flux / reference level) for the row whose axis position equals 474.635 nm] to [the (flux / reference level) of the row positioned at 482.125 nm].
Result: 0.99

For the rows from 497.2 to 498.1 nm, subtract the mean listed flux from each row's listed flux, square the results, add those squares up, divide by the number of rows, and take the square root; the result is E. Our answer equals 3.0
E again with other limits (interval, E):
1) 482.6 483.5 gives 2.4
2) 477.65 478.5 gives 1.9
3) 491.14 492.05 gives 1.7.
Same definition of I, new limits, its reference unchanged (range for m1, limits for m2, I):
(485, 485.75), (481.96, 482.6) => 0.9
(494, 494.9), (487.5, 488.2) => -0.2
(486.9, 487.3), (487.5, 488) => -1.5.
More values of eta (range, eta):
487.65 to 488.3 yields 24.6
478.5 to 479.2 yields 23.4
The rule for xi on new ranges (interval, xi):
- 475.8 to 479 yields 24.5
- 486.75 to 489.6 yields 24.0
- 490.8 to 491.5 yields 24.5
